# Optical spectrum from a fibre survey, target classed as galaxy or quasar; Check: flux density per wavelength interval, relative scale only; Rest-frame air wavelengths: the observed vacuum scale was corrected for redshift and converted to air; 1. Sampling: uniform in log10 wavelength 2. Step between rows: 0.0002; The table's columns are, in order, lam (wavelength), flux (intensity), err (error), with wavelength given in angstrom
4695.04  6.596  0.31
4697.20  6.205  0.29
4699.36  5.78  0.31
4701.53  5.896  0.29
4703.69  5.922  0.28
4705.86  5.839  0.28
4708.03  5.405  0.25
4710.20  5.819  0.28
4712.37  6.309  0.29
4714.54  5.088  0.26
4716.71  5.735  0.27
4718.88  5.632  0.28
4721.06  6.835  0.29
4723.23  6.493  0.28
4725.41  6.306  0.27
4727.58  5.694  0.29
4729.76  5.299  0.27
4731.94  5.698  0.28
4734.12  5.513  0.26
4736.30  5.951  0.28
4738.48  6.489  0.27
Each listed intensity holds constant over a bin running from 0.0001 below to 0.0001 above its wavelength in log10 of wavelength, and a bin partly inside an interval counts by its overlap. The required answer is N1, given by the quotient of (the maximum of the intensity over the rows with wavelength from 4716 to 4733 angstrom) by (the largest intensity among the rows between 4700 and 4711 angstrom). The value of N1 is 1.15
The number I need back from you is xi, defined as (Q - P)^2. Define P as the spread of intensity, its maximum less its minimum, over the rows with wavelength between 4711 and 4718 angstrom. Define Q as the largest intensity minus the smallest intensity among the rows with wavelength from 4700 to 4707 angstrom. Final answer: 1.3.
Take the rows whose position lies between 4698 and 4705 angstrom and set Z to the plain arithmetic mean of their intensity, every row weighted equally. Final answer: 5.87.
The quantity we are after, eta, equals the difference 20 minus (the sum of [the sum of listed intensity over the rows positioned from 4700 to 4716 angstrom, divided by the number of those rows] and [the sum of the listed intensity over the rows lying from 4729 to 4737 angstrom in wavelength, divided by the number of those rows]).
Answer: 8.63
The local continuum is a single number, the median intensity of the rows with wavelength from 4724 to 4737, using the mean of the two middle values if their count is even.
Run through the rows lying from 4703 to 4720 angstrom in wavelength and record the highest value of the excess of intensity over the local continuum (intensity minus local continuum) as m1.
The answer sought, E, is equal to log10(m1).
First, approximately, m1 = 0.6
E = -0.2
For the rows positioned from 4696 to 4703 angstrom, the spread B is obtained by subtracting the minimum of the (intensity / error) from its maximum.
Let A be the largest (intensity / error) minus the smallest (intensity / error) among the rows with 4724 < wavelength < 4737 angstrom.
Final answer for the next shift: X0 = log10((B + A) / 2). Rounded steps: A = 3.7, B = 2.8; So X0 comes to 0.51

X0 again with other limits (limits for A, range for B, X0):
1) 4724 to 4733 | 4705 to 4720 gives 0.47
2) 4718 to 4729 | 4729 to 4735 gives 0.44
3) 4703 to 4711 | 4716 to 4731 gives 0.38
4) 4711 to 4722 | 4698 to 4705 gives 0.51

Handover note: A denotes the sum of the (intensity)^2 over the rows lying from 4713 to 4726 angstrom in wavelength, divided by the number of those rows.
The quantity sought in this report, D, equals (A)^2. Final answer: 1334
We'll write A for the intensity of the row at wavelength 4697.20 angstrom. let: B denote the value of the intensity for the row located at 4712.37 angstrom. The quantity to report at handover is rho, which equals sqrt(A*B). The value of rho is 6.26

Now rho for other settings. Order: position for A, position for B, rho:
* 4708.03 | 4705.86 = 5.62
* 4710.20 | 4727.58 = 5.76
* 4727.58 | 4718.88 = 5.66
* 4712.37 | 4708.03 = 5.84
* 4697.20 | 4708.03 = 5.79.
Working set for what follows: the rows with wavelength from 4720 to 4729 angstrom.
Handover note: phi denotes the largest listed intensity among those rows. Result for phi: 6.835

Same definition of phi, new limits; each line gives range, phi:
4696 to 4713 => 6.309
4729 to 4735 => 5.698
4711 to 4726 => 6.835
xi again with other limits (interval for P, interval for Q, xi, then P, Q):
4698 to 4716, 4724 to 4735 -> 0.0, 1.2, 1.0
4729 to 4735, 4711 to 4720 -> 0.7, 0.4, 1.2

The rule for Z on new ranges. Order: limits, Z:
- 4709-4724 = 5.99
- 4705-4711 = 5.69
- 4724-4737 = 5.74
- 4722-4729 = 6.16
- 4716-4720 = 5.68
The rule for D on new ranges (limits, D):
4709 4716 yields 1101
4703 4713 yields 1184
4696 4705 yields 1256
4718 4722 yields 1538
